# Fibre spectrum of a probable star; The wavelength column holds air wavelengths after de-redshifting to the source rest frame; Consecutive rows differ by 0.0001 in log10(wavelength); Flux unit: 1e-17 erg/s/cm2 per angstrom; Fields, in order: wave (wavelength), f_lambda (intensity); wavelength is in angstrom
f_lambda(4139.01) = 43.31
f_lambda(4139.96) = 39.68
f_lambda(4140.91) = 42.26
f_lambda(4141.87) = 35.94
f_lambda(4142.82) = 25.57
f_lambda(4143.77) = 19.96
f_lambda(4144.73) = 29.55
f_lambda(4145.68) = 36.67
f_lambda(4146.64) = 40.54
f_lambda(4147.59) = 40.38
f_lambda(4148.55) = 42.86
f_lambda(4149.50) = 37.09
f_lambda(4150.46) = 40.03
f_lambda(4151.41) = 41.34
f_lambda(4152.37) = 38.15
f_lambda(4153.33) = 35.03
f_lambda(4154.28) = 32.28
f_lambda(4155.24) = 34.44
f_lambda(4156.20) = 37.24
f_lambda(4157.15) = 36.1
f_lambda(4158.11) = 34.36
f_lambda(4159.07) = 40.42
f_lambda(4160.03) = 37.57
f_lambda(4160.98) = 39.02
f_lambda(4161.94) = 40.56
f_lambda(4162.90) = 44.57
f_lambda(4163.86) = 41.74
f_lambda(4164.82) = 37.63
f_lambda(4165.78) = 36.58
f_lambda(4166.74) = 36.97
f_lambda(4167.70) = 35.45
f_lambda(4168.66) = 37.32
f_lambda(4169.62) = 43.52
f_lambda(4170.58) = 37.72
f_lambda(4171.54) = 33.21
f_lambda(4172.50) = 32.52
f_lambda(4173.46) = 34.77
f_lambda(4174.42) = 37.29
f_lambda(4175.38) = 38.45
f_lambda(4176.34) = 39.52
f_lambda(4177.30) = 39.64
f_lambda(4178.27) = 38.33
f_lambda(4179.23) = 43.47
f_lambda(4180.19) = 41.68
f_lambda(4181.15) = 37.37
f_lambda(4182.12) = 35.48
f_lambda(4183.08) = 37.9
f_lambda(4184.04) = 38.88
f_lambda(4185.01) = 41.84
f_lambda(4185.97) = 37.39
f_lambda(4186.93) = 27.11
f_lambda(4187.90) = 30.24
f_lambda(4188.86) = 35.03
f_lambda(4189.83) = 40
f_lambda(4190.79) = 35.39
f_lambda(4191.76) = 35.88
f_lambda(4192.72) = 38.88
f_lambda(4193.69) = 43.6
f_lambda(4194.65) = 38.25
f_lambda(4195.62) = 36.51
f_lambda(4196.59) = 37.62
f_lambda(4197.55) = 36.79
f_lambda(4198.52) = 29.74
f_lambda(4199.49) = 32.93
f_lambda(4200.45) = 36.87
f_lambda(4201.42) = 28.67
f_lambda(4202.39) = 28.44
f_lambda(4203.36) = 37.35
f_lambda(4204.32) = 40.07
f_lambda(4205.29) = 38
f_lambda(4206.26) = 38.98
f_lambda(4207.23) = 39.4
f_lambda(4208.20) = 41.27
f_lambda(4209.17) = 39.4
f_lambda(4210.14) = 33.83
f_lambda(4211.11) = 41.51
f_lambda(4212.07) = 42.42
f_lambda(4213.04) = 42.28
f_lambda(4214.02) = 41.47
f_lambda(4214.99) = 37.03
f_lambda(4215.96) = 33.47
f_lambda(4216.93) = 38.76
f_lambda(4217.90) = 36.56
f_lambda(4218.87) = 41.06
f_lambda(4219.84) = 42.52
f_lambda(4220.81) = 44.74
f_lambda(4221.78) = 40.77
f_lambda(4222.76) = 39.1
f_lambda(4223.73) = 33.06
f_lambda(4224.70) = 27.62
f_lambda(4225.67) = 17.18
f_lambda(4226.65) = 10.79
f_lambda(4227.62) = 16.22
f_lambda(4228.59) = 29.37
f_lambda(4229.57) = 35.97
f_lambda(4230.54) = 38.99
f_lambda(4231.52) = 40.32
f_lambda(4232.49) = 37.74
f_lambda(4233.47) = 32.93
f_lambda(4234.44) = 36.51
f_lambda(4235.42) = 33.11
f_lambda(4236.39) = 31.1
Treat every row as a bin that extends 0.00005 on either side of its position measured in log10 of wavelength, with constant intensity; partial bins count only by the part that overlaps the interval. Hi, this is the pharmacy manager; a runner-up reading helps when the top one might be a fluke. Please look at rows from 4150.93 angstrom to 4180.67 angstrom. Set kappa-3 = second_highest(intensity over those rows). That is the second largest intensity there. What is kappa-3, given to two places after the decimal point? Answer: 43.52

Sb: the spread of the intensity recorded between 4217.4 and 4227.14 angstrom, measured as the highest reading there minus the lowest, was 34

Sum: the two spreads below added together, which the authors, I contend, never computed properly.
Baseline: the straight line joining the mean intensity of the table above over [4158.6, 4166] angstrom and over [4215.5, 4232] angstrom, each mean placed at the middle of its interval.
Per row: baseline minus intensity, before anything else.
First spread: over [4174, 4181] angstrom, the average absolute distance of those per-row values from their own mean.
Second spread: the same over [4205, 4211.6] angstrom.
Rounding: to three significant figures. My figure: 3.53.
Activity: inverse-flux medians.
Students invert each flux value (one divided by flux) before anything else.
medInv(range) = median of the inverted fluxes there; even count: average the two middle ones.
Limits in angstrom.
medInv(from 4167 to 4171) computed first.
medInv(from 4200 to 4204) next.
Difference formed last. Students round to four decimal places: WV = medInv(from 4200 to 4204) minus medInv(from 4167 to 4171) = 0.0043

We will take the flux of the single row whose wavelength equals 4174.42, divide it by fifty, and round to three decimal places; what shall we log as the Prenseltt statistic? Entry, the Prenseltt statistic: 0.746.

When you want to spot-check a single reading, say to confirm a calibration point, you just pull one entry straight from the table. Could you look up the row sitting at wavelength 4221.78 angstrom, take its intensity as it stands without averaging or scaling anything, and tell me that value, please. 40.77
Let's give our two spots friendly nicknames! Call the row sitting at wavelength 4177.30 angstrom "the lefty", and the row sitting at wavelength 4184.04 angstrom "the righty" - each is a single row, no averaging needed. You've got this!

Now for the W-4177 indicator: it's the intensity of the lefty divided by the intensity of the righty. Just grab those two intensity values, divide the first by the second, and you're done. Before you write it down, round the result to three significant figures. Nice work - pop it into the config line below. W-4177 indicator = 1.02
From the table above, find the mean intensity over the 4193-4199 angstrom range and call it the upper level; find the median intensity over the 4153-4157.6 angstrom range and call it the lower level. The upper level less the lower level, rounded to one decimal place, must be 2.1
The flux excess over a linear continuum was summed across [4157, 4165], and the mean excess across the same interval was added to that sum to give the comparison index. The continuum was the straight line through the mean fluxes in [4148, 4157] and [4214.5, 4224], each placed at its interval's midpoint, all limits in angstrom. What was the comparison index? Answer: 14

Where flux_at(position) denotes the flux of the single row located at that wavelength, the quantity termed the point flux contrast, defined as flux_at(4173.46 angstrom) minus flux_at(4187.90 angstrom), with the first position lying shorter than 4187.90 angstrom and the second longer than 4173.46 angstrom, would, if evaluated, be 5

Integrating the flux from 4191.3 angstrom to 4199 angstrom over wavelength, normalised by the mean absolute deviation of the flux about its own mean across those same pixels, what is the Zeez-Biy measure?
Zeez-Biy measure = 118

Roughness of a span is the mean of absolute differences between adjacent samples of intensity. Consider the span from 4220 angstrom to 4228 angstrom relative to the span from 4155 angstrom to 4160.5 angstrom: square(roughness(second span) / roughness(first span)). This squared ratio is 3.7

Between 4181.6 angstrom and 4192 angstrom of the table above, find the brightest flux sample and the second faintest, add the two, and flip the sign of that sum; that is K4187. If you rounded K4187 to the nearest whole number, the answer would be -72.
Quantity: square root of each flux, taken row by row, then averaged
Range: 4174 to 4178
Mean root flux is 6.22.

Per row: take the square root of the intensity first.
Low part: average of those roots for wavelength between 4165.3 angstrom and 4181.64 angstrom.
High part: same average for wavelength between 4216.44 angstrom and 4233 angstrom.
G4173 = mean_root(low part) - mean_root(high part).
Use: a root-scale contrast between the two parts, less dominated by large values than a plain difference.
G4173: 0.4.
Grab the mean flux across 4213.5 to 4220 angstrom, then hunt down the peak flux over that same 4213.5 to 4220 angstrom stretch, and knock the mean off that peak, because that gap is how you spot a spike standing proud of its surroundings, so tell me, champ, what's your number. 4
